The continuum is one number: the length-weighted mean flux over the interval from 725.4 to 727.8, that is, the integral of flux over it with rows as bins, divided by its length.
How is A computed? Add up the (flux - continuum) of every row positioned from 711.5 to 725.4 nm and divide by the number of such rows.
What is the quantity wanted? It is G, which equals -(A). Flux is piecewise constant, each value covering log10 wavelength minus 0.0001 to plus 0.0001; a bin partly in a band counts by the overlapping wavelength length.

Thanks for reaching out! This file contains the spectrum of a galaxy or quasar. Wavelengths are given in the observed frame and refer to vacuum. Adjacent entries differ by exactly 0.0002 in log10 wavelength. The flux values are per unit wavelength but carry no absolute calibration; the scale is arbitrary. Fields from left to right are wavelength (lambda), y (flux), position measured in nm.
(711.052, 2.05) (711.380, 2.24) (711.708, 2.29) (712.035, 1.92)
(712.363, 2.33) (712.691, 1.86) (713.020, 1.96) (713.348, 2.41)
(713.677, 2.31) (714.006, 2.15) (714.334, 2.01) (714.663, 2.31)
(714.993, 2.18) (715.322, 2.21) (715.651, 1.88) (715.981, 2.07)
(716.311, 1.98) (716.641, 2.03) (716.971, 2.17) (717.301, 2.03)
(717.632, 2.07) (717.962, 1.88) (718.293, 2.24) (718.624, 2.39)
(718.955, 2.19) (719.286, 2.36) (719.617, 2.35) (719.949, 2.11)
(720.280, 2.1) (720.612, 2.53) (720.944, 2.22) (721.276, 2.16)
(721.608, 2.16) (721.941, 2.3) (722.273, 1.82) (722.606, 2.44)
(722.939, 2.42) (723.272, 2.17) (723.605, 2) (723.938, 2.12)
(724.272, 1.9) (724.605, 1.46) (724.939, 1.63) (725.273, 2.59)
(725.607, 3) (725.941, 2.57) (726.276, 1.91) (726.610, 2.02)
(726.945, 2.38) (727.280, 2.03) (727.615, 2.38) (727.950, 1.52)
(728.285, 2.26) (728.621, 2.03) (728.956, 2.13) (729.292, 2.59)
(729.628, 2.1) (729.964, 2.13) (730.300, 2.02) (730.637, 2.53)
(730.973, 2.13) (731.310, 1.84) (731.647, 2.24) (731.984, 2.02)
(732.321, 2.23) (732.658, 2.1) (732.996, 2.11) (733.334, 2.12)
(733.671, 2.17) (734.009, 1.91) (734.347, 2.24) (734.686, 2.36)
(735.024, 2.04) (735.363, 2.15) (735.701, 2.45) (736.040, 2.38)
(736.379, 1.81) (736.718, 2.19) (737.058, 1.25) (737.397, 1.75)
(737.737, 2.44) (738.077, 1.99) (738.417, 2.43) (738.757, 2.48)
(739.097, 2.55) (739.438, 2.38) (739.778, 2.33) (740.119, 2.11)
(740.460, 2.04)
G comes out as 0.19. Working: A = -0.19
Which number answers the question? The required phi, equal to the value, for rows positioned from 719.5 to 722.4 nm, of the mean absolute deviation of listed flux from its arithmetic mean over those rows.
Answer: 0.14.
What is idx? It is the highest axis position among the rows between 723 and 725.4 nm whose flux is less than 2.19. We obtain 724.939 nm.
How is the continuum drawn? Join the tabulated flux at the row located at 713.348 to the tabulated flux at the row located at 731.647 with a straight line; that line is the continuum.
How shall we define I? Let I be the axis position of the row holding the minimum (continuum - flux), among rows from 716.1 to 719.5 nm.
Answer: 718.624 nm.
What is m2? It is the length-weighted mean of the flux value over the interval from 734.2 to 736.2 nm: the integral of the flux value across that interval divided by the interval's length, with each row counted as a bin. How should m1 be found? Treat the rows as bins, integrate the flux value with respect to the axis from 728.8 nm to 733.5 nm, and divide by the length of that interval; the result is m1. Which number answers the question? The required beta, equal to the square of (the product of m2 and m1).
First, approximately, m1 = 2.16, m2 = 2.27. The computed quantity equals 24.1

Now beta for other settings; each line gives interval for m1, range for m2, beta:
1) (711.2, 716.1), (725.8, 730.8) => 21.6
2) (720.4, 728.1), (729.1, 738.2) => 21.1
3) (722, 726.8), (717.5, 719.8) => 22.7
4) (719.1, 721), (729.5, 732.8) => 23.7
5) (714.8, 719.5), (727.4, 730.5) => 20.5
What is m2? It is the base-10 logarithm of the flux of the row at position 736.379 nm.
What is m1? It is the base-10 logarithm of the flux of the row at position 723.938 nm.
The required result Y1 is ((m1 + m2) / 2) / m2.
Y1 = 1.13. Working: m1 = 0.326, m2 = 0.258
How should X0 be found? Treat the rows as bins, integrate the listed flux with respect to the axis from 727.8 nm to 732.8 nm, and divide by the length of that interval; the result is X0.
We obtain 2.13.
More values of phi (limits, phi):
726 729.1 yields 0.19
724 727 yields 0.42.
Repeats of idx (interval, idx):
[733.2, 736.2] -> 735.363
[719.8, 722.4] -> 722.273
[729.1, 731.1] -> 730.973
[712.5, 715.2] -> 714.993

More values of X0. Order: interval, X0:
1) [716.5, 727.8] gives 2.18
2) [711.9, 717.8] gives 2.11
